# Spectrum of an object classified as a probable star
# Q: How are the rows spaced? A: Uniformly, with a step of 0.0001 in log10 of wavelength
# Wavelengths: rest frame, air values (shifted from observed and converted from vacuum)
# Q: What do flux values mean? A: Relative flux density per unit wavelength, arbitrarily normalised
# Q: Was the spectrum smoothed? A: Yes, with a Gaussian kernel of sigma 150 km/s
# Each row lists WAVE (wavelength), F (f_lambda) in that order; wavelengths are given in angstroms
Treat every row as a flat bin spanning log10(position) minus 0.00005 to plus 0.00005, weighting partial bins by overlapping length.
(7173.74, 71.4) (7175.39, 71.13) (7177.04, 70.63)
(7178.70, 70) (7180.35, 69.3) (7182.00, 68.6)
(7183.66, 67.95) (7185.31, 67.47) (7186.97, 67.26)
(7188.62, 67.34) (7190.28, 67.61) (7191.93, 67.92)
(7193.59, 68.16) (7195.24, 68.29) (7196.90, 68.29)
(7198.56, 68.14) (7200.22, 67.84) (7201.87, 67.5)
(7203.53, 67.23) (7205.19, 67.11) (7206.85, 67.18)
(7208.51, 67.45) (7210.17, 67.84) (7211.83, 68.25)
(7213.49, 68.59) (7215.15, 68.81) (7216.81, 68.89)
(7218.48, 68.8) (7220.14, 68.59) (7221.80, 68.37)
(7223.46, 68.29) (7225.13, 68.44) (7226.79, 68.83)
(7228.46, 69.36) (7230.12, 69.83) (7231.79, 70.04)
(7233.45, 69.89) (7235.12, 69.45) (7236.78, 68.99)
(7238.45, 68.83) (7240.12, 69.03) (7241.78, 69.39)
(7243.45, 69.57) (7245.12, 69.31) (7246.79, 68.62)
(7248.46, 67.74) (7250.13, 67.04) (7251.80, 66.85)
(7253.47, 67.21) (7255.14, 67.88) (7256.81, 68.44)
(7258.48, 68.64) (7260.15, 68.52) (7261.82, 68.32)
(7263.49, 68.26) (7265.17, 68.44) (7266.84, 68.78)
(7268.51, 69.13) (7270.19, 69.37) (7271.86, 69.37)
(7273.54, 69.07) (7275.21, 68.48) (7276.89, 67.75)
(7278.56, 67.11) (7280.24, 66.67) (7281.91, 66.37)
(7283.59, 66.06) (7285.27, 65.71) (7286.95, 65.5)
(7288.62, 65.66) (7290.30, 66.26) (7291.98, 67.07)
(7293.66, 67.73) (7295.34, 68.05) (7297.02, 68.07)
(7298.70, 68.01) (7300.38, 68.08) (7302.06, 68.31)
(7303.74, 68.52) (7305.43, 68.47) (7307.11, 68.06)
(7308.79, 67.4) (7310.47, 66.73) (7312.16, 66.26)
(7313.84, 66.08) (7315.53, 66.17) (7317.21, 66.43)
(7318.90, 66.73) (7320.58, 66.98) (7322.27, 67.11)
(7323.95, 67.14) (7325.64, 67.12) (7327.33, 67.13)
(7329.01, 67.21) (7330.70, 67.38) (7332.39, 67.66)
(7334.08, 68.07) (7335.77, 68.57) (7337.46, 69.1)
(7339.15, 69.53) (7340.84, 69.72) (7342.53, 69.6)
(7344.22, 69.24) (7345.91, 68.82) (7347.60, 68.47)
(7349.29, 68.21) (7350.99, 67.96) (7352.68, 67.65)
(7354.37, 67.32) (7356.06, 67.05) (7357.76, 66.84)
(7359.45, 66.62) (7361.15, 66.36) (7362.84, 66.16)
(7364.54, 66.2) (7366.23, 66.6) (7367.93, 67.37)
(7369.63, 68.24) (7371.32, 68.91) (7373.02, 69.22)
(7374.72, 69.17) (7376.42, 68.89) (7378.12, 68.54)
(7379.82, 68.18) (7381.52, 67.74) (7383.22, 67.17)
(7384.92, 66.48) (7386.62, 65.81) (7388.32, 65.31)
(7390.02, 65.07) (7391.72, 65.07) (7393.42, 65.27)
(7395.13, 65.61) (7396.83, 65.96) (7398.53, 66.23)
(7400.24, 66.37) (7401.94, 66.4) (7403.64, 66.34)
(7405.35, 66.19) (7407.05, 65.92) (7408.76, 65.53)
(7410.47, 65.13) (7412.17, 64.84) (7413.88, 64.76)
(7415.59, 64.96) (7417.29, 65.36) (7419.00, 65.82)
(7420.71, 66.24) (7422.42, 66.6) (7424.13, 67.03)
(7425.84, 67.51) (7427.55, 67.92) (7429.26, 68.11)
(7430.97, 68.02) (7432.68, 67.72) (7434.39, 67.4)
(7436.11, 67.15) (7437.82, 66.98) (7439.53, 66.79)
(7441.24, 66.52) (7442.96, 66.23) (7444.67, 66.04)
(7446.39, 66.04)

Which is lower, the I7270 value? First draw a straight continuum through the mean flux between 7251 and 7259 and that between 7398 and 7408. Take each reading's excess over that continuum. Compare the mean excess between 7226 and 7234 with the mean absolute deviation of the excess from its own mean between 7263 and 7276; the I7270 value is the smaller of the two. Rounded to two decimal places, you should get 0.39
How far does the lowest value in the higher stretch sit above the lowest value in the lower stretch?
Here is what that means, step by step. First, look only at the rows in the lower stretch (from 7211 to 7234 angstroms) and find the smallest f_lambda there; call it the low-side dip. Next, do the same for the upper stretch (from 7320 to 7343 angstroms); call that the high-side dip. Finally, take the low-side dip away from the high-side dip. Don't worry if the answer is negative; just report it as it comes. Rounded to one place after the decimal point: -1.3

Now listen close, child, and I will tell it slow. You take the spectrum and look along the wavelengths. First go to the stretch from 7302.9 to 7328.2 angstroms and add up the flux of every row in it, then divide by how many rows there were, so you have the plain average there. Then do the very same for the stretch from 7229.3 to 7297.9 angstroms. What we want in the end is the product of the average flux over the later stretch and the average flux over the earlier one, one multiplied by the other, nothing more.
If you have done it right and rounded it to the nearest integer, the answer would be 4569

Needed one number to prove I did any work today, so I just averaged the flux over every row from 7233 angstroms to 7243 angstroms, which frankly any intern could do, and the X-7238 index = 69.3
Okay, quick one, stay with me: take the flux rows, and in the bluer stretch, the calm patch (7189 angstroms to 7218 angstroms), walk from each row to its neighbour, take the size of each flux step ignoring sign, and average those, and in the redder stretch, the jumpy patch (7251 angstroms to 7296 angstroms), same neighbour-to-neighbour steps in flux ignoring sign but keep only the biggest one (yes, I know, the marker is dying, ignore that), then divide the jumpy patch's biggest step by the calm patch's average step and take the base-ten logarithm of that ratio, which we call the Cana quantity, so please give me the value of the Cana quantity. 0.55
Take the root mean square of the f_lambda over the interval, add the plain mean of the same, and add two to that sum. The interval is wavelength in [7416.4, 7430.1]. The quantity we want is 136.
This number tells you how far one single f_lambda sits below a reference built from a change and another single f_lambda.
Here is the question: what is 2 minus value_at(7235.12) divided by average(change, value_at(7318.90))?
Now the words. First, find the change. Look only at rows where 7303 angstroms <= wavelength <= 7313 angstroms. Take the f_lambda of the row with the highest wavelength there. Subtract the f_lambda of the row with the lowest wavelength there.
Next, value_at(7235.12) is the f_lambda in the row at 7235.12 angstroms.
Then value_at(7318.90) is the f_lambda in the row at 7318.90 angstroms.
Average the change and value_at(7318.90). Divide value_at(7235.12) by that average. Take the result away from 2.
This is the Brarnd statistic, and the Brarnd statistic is -0.15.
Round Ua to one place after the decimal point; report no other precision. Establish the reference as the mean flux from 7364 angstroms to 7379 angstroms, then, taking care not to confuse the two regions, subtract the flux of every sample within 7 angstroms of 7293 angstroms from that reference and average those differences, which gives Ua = 1.1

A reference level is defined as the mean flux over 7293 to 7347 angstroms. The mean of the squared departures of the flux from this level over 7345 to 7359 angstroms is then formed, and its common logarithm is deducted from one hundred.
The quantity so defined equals 100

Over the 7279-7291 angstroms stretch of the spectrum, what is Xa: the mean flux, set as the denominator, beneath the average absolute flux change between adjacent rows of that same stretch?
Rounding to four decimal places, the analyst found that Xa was 0.0049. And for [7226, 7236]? 0.0052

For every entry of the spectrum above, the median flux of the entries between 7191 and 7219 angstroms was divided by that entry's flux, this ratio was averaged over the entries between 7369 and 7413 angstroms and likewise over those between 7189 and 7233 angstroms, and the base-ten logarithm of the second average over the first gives -0.011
